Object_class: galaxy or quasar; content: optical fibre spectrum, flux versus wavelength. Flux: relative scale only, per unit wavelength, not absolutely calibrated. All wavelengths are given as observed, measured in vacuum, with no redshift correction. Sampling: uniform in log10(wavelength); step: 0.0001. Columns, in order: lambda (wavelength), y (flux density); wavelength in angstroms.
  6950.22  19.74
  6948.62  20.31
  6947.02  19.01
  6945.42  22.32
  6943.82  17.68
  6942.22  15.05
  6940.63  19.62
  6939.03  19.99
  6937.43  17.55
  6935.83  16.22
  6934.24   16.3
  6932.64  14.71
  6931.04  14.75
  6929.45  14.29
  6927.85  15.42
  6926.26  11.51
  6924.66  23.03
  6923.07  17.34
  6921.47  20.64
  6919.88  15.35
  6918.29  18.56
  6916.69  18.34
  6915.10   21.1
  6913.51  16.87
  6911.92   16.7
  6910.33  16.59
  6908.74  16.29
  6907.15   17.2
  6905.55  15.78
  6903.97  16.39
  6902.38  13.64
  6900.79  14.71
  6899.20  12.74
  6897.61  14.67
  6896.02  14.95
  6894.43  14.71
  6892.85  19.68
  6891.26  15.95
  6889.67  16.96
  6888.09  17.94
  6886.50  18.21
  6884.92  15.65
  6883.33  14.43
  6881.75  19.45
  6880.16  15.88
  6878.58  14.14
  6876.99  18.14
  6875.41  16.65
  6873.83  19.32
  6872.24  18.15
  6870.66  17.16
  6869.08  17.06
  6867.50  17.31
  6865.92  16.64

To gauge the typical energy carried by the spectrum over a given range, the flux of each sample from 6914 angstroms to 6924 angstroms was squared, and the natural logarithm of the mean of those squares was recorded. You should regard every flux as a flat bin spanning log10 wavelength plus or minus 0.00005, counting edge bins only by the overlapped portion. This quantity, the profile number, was 5.85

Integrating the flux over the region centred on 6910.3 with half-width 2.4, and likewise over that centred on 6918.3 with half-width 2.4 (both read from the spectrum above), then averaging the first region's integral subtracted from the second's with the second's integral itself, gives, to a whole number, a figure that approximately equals 44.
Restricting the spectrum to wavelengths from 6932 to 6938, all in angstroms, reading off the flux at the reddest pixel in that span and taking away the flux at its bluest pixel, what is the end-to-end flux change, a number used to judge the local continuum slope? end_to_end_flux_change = 2.8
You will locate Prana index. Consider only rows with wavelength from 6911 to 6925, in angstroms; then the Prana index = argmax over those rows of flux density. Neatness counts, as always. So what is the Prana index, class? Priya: 6924.66 angstroms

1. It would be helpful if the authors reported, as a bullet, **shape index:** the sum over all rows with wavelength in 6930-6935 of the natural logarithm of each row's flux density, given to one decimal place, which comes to 8.2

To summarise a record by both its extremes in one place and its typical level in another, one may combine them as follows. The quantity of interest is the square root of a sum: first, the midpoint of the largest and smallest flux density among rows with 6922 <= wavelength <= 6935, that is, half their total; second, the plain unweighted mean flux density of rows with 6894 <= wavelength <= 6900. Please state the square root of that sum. 5.6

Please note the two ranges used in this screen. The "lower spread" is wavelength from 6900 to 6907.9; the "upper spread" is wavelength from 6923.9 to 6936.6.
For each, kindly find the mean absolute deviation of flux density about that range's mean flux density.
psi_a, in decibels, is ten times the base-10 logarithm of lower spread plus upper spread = 5.0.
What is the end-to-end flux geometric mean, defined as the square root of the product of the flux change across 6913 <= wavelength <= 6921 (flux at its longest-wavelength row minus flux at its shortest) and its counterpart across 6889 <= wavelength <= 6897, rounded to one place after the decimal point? 1.7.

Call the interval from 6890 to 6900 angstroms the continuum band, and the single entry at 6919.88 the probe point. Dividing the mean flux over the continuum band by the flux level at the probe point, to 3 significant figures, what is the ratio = 1.01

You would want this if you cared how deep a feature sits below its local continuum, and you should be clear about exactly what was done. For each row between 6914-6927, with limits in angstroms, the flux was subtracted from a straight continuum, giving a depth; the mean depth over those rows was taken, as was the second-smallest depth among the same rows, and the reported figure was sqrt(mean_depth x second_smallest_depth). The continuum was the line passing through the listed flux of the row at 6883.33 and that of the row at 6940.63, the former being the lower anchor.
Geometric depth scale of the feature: 1.3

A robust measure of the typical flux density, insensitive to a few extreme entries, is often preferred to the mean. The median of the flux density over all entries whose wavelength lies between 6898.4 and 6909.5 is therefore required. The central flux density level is 15.8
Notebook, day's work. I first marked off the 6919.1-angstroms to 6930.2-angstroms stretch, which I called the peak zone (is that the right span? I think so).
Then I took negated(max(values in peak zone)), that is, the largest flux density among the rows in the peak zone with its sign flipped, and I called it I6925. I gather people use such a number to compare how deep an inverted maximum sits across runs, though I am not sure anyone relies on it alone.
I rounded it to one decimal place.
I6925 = -23.0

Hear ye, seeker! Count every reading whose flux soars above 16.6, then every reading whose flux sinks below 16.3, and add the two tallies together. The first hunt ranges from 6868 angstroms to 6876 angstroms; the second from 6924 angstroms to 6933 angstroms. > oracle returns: 10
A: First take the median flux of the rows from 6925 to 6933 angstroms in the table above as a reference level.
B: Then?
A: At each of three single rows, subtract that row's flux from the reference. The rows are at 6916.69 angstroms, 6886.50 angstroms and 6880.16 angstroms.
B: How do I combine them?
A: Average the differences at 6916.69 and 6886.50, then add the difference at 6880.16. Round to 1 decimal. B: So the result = -4.7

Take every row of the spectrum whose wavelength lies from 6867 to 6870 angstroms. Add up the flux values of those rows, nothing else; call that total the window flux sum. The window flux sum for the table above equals 34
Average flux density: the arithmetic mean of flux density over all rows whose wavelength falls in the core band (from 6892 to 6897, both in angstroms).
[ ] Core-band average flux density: 16.4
